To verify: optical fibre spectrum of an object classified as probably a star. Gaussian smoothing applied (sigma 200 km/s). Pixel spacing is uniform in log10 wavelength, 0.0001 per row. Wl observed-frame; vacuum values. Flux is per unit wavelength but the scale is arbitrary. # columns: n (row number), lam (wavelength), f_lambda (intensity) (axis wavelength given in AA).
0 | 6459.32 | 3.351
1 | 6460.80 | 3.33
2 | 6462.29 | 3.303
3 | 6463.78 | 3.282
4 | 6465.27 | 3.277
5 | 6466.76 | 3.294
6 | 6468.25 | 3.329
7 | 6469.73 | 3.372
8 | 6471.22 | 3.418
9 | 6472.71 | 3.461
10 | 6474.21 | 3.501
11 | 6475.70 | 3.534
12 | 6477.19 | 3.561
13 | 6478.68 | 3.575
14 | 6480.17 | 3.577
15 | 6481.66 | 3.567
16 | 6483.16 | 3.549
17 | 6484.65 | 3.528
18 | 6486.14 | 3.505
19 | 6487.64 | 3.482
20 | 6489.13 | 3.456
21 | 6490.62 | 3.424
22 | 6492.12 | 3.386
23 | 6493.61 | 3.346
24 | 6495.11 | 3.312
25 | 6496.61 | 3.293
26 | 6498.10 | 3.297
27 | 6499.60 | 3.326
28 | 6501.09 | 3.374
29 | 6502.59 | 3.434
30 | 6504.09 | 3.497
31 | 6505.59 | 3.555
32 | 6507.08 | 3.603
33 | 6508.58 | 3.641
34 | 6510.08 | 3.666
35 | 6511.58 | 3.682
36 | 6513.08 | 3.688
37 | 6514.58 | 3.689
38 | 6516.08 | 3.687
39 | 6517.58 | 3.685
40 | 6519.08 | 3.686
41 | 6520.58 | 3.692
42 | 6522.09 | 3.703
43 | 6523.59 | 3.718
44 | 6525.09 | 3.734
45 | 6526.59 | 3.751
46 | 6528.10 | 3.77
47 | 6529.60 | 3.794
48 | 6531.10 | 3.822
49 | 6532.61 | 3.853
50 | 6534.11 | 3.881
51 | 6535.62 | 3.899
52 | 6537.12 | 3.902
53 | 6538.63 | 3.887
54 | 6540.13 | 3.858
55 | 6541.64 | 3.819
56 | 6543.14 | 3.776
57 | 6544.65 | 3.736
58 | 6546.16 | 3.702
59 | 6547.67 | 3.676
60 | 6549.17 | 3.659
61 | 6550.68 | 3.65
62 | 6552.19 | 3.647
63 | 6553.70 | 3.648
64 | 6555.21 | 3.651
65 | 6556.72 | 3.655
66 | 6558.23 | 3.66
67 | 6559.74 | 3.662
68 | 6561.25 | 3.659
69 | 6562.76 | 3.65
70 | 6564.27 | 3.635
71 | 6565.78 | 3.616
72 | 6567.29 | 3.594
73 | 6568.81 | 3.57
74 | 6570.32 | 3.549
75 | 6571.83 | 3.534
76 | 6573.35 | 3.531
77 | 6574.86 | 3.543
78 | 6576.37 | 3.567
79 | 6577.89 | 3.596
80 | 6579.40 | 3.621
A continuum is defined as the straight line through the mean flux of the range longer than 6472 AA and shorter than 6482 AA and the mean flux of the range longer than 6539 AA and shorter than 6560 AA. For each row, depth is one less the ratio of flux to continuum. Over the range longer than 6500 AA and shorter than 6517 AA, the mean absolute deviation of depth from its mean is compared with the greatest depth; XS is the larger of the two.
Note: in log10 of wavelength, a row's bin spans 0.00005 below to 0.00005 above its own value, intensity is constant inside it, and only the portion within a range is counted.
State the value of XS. 0.061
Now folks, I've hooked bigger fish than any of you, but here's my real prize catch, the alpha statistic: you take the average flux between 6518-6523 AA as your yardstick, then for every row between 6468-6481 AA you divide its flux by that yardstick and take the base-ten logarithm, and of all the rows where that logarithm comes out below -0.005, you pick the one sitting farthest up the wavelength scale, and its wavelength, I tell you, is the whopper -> 6480.17 AA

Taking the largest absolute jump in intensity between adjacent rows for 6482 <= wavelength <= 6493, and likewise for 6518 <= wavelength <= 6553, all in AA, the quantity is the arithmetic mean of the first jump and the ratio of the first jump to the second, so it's 0.46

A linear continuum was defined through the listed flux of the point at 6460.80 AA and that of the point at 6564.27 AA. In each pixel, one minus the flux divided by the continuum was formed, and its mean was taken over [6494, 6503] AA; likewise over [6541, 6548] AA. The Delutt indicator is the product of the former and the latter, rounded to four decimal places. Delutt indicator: -0.0014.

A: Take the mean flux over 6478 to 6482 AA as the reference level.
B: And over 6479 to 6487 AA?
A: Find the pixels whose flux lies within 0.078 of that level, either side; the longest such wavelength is 6486.14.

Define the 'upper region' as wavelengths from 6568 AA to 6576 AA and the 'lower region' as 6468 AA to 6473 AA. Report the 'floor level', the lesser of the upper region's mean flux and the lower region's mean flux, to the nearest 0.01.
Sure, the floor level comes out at 3.40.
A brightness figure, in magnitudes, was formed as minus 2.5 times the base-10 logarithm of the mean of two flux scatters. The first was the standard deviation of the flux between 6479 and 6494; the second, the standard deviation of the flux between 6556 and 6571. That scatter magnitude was 3.1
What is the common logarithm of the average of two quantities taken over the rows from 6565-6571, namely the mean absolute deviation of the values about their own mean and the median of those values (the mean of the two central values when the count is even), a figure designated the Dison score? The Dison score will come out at 0.256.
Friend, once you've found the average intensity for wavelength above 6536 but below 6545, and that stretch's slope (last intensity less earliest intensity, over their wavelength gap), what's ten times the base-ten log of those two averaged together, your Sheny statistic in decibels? 2.8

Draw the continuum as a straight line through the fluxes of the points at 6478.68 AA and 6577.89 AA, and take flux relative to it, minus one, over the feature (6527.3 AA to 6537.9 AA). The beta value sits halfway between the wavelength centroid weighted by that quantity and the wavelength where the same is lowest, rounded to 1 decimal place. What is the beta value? 6530.6 AA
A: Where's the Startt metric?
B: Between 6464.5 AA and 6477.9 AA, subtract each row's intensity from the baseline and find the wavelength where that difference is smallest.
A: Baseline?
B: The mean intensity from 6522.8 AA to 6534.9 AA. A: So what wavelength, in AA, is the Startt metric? 6477.19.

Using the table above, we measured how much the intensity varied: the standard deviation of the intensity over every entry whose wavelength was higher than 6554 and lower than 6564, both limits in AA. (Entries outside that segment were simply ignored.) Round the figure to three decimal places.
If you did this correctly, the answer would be 0.005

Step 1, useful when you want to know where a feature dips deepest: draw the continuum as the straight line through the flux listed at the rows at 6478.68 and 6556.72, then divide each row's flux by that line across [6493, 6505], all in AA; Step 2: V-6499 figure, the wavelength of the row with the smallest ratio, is 6496.61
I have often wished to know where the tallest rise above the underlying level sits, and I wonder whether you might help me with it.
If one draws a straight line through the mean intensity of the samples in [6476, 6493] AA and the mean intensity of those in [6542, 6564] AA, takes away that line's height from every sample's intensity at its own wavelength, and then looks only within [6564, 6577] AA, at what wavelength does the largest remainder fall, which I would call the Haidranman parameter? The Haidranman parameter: 6564.27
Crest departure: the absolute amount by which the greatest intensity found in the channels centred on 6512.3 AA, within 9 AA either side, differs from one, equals 2.7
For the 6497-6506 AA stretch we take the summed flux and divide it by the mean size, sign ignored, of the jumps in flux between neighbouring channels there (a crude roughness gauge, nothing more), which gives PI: 397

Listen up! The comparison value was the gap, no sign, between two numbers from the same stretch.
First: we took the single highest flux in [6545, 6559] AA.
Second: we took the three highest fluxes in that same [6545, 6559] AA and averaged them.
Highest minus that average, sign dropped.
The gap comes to 0.023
